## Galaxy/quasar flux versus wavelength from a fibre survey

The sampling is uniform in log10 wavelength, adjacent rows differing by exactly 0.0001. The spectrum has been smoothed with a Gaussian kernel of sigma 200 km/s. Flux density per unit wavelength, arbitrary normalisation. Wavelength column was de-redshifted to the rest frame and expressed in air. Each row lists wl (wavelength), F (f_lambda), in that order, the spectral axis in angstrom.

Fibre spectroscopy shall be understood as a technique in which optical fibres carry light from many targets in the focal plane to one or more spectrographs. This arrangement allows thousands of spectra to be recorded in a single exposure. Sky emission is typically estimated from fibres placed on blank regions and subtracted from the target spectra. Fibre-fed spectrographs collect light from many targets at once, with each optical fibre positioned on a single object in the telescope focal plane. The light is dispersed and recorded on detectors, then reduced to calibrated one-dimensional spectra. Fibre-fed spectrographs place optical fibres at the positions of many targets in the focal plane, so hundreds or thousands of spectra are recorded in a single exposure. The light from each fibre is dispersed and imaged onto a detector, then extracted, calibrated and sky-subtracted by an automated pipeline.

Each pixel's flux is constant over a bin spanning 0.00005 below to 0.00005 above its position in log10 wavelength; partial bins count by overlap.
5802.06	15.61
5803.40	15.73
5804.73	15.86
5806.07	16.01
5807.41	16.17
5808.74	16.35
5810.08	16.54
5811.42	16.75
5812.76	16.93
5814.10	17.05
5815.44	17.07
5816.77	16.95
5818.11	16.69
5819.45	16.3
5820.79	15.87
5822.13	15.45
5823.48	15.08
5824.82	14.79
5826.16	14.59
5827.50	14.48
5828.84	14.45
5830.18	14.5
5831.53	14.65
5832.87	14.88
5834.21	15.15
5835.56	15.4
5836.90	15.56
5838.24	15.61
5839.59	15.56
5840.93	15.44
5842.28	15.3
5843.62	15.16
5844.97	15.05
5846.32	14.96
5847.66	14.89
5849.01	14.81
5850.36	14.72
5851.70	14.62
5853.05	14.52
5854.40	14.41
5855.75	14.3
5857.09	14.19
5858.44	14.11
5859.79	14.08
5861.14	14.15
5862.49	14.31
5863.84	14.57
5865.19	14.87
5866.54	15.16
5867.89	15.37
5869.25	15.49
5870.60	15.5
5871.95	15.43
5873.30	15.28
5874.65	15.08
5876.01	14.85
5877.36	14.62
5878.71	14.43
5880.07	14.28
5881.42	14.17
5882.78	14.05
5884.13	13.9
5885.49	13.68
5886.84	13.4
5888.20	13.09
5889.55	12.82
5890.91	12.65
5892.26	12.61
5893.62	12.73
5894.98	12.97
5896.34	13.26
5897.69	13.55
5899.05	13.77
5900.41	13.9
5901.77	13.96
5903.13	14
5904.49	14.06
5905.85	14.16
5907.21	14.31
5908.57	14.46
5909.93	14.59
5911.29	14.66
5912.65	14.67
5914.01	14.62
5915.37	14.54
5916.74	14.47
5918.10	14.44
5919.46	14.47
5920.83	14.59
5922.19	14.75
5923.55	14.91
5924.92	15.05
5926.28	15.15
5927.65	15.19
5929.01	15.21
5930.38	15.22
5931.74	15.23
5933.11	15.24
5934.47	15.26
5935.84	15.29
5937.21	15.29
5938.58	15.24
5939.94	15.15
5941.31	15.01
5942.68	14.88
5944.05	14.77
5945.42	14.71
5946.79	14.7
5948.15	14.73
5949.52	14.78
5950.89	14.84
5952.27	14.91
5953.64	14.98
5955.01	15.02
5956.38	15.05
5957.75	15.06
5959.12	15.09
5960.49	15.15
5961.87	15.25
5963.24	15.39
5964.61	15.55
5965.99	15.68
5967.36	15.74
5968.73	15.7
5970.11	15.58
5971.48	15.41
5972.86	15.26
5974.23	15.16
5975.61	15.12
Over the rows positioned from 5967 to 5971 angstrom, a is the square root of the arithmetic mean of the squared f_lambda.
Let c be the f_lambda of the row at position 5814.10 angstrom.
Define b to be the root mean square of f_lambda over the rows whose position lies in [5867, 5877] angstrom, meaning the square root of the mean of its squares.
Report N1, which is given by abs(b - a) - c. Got -16.7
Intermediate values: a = 15.7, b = 15.3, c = 17.05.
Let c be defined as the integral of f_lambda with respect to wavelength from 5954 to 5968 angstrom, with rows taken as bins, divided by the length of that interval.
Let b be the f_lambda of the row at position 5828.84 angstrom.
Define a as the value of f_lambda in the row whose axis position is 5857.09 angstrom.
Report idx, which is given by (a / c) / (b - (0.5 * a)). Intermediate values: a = 14.19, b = 14.45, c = 15.3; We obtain 0.126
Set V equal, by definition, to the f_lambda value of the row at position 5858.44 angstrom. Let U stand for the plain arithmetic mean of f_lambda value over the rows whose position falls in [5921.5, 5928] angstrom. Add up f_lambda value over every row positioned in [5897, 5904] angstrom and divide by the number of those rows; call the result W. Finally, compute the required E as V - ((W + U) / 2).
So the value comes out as -0.3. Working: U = 15.0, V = 14.11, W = 13.84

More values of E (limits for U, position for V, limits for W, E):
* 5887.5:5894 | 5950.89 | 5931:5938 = 0.8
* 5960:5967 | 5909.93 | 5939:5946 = -0.6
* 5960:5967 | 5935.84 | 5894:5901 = 0.8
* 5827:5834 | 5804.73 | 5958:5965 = 0.9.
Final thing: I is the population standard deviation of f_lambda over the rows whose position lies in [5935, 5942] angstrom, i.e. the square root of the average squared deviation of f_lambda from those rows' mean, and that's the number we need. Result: 0.11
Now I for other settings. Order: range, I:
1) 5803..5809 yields 0.22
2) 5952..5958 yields 0.05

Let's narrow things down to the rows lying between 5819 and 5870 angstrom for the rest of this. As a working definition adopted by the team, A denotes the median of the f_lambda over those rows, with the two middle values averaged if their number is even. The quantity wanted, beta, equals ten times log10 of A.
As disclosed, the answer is 11.7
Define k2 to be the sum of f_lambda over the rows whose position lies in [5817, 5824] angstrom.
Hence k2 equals 79.4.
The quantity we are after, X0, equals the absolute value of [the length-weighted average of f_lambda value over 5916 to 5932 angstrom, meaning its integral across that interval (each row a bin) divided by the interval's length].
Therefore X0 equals 14.9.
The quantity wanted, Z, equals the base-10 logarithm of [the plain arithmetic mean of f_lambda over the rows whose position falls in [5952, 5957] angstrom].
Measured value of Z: 1.18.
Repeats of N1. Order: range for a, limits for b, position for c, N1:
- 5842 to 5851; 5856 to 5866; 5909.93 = -13.9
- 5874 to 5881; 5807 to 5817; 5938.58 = -13.2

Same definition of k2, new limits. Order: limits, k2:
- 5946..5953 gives 74.0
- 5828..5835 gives 73.6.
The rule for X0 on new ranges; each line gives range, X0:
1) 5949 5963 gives 15.0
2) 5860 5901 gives 14.1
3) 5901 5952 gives 14.8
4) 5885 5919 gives 13.8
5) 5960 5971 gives 15.5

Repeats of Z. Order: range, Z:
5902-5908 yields 1.15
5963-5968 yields 1.19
